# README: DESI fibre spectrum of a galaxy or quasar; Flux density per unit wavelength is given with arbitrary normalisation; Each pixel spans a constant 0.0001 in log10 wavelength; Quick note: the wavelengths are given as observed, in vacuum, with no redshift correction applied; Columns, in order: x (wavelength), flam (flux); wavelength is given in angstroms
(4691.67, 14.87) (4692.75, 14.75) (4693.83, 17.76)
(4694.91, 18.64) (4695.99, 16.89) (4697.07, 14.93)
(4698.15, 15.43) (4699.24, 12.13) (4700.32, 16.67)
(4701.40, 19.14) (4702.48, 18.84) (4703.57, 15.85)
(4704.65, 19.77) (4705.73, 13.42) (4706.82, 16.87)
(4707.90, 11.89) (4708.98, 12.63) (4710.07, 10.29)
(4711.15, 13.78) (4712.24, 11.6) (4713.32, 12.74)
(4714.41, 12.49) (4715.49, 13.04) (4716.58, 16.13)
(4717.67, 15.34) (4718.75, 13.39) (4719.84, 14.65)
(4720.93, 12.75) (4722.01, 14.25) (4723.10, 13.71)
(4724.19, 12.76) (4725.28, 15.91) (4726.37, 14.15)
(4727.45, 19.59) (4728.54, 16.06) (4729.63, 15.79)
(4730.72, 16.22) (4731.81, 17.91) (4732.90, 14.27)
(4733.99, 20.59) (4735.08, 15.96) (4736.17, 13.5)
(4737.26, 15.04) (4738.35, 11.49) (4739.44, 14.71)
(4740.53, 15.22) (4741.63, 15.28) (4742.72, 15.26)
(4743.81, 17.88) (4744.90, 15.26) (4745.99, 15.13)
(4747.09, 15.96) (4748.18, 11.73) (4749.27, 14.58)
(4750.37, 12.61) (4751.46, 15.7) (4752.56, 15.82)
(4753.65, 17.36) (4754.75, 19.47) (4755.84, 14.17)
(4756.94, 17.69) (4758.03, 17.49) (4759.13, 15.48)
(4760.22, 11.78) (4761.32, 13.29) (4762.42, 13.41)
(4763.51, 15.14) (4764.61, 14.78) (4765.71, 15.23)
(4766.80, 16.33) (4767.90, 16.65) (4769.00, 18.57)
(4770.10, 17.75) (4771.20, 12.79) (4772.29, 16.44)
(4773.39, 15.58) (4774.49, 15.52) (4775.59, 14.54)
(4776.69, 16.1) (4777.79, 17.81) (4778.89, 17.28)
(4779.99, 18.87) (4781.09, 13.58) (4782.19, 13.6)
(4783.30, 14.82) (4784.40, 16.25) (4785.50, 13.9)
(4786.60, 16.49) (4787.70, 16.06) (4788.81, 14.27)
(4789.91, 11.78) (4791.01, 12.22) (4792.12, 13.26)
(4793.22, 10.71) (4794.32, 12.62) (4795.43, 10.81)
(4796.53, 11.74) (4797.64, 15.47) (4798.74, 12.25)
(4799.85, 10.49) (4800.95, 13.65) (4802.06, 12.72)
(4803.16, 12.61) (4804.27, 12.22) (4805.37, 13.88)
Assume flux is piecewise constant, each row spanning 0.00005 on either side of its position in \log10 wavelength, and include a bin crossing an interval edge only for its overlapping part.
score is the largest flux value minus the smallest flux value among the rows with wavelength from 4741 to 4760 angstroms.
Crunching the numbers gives 7.7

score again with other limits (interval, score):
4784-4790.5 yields 4.7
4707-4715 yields 3.5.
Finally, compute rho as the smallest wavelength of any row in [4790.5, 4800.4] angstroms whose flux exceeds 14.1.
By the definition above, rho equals 4797.64 angstroms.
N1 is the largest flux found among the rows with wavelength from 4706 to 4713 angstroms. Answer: 16.87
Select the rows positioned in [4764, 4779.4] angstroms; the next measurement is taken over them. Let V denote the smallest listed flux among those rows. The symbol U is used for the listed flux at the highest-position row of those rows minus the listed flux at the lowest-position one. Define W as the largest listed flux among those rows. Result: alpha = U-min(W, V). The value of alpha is -10.3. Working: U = 2.5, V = 12.79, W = 18.57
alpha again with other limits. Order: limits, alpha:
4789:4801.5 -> -8.6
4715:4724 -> -12.1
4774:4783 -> -15.5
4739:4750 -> -11.9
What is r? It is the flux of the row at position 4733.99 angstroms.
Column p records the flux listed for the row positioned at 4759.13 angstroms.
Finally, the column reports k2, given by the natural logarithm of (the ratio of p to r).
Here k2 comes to -0.29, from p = 15.48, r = 20.59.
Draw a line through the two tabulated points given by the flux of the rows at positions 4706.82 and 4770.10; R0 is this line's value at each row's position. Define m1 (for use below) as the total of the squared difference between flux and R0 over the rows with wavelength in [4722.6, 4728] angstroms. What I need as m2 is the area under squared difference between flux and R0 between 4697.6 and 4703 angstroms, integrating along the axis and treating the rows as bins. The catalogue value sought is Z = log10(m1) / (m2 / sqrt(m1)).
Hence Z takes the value 0.32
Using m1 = 47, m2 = 36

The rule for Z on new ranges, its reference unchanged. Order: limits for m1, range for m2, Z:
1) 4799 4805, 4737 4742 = 0.52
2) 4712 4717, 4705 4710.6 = 0.16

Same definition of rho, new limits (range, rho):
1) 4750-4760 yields 4751.46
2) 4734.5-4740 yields 4735.08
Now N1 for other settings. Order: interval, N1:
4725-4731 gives 19.59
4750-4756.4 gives 19.47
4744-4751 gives 15.96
